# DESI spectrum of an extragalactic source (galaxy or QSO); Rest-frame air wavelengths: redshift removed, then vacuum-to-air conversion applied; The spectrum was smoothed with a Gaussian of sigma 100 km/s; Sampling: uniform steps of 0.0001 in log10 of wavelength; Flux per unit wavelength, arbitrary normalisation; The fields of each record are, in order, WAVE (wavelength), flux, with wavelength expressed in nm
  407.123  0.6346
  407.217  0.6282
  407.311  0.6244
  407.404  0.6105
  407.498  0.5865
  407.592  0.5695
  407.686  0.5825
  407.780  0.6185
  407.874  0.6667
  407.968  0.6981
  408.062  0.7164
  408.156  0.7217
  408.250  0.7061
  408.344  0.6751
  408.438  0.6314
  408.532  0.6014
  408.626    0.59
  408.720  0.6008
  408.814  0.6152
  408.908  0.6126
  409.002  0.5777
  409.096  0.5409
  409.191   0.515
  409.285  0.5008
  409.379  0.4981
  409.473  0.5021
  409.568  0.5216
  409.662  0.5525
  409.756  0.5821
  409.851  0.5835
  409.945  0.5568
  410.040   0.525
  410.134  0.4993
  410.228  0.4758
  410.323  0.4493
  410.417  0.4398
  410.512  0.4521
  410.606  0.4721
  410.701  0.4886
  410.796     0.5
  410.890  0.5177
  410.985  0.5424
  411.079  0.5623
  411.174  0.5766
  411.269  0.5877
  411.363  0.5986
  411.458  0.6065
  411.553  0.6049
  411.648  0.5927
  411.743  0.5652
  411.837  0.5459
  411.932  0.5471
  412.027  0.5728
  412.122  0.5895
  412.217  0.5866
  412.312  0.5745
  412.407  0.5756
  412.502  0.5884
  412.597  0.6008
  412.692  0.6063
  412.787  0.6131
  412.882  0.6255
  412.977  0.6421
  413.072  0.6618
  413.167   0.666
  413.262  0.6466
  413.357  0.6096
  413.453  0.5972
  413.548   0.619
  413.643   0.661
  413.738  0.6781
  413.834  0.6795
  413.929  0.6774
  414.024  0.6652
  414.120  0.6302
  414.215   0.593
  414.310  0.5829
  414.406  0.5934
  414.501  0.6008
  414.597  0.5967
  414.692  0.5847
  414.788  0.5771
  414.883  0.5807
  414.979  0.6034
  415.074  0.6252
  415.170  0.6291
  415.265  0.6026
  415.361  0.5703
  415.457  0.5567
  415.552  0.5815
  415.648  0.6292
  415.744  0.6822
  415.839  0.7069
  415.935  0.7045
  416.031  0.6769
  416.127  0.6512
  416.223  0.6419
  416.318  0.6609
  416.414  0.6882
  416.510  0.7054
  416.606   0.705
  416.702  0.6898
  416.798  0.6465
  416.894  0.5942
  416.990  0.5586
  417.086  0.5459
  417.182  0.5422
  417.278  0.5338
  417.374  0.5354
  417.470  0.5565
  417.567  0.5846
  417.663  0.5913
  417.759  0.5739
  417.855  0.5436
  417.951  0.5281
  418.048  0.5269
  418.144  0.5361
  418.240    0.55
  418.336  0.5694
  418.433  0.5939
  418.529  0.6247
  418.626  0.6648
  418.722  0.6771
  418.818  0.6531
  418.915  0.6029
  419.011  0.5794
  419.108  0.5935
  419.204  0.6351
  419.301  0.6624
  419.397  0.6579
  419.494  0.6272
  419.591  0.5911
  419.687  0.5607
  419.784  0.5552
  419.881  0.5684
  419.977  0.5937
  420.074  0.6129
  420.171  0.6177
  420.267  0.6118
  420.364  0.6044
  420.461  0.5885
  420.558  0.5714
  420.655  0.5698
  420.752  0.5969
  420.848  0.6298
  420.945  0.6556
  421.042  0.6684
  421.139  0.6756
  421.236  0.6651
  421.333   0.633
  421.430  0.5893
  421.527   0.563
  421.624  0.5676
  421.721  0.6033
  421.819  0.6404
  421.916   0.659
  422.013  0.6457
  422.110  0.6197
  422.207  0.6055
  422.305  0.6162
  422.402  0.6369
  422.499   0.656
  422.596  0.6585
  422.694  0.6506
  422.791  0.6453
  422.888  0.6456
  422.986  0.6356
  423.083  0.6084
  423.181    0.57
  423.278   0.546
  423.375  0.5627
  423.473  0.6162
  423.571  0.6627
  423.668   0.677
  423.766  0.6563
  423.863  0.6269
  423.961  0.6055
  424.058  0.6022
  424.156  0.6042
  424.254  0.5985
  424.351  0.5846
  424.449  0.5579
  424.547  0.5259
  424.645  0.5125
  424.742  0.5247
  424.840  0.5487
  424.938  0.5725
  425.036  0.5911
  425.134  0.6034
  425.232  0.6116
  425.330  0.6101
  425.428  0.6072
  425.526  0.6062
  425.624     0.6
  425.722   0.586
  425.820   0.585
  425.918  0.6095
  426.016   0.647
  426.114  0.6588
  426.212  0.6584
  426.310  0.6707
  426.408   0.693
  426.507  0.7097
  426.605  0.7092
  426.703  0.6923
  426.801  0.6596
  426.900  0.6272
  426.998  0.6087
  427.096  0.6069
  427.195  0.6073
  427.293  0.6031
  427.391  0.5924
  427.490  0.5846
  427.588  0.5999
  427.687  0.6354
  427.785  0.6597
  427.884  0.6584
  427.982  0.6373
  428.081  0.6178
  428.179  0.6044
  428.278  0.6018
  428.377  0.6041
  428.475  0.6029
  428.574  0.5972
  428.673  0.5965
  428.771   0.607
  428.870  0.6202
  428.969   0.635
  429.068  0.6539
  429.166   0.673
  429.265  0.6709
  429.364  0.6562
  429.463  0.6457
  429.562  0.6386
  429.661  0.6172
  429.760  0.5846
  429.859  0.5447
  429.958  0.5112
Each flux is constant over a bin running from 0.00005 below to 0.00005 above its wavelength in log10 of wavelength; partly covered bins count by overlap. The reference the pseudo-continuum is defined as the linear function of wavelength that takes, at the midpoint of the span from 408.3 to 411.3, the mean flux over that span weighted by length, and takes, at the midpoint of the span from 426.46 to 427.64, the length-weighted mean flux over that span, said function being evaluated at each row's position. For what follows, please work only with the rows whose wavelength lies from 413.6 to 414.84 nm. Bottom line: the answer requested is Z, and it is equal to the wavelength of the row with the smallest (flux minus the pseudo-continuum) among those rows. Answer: 414.788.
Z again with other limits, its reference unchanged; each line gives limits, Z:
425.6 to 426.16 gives 425.820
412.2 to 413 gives 412.312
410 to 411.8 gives 410.417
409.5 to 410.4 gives 410.323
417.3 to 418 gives 417.951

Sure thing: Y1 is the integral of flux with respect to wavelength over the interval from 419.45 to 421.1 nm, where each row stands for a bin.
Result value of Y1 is 0.99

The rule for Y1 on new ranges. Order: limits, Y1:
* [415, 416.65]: 1.07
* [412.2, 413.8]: 0.99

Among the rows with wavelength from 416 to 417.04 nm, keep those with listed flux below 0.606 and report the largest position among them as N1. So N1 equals 416.990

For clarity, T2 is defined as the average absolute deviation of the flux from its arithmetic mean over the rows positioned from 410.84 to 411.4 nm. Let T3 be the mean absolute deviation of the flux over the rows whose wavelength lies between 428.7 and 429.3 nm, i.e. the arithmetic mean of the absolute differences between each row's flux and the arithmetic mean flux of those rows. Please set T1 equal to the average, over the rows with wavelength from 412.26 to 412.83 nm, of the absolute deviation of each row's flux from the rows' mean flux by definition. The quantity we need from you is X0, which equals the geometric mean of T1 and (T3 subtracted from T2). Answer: 0.003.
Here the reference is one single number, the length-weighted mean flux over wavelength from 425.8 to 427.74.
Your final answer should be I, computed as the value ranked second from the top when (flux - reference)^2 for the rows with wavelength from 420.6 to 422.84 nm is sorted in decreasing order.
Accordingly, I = 0.005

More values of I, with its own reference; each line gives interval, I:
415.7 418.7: 0.012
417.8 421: 0.012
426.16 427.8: 0.005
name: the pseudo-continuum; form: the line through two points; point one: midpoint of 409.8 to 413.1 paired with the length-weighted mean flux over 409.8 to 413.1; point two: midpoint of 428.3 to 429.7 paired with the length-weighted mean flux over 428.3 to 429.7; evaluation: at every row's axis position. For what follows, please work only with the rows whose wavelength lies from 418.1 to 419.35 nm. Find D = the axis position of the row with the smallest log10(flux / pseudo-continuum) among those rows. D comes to 418.144 nm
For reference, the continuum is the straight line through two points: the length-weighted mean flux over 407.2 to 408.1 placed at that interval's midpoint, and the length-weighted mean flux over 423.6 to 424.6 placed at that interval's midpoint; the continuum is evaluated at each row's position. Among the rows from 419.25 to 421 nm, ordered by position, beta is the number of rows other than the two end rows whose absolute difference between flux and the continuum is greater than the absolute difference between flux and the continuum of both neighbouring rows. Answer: 3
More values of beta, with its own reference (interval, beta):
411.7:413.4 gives 3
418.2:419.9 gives 4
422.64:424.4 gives 4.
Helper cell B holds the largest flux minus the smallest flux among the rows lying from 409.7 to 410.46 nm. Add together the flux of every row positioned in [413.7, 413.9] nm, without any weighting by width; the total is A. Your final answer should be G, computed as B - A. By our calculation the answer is -1.2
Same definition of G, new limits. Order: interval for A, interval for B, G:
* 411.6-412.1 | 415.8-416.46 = -2.8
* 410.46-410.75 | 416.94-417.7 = -1.4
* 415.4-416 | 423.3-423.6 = -3.8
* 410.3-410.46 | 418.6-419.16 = -0.8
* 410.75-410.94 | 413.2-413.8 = -0.9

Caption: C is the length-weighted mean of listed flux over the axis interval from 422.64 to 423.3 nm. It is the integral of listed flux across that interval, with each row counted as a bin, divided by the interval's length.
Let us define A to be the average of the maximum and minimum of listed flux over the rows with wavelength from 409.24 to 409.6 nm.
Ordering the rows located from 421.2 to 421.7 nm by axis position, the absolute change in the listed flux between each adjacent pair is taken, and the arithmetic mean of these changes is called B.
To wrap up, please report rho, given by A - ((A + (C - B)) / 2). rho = -0.04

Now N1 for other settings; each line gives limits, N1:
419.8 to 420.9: 420.752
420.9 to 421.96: 421.721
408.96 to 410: 409.945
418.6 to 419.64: 419.591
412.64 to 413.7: 413.453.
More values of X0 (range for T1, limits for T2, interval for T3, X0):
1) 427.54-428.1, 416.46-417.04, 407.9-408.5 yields 0.021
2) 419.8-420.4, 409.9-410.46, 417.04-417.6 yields 0.017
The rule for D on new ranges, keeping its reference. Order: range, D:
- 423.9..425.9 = 424.645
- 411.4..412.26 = 411.837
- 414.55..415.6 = 415.457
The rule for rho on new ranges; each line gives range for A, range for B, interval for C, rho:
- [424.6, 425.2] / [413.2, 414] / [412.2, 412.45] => 0.00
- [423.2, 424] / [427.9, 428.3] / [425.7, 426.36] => -0.01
